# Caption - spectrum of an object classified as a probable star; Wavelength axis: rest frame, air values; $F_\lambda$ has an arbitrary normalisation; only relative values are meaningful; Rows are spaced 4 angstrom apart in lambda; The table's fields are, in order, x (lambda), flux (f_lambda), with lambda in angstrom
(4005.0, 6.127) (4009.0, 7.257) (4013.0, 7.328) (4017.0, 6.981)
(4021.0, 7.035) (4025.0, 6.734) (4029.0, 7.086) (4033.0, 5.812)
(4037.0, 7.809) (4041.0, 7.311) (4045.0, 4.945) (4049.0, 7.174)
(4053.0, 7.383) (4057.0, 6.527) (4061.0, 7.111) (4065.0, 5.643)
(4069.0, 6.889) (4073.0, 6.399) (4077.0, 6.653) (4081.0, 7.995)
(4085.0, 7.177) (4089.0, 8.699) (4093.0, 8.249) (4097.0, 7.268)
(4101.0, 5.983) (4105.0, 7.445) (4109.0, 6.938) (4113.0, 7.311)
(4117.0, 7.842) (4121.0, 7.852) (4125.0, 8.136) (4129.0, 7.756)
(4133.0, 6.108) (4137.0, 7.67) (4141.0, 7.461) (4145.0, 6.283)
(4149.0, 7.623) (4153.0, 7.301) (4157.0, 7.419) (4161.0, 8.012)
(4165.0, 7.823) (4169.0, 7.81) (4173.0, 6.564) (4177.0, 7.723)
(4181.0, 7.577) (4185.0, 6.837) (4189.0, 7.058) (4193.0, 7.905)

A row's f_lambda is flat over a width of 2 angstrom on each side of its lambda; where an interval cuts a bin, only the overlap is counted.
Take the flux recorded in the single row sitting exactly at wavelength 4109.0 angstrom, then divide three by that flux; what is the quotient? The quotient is 0.432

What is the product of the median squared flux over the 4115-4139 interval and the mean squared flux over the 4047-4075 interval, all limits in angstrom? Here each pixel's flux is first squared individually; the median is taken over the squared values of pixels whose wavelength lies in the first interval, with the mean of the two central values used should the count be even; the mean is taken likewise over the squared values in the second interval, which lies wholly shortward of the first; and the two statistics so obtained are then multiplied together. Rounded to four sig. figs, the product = 2775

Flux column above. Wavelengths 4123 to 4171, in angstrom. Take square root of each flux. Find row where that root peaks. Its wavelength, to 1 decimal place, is 4125.0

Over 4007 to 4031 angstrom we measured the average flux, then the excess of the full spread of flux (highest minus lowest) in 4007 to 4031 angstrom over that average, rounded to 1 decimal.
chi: -6.5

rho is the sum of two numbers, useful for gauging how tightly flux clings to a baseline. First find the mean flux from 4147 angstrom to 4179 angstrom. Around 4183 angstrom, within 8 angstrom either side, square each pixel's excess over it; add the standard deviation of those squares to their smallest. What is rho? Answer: 0.2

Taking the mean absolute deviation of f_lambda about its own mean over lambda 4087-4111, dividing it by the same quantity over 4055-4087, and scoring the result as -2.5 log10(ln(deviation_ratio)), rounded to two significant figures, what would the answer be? 1.1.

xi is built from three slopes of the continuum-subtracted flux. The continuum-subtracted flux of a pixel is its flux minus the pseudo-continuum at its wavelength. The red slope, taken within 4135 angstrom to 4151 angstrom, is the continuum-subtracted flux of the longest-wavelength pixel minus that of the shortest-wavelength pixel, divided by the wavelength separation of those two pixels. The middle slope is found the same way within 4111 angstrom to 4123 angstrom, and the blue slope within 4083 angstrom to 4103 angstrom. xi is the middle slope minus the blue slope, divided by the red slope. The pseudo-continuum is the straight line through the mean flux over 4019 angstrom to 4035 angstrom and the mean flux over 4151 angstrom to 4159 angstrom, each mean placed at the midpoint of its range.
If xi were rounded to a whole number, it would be -15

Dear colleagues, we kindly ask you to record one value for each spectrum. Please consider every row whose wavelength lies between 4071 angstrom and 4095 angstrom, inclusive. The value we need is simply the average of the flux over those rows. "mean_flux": 7.53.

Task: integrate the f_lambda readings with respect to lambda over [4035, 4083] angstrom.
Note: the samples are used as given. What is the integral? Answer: 327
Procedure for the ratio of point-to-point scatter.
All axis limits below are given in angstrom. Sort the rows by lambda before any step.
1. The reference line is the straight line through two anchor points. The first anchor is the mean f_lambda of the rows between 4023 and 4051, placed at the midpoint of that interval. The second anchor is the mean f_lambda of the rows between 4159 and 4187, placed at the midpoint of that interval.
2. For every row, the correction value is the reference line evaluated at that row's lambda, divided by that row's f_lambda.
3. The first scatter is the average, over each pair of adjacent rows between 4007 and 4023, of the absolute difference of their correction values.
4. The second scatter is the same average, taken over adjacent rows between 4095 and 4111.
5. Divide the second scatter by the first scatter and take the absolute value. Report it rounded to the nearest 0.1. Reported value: 9.0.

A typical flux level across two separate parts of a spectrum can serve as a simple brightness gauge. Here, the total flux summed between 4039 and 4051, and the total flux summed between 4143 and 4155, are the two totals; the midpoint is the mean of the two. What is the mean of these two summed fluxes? 20.3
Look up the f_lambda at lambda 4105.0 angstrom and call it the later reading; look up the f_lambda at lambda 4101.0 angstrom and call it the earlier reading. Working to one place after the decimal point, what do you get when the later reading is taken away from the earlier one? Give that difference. -1.5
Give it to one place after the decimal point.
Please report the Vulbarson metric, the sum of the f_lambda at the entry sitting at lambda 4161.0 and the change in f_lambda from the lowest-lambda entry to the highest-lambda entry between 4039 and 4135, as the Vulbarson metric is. 6.8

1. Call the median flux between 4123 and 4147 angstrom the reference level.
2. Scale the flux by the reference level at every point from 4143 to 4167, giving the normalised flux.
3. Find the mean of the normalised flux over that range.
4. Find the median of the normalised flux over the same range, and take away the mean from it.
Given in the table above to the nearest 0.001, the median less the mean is 0.015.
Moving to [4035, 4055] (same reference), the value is 0.051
